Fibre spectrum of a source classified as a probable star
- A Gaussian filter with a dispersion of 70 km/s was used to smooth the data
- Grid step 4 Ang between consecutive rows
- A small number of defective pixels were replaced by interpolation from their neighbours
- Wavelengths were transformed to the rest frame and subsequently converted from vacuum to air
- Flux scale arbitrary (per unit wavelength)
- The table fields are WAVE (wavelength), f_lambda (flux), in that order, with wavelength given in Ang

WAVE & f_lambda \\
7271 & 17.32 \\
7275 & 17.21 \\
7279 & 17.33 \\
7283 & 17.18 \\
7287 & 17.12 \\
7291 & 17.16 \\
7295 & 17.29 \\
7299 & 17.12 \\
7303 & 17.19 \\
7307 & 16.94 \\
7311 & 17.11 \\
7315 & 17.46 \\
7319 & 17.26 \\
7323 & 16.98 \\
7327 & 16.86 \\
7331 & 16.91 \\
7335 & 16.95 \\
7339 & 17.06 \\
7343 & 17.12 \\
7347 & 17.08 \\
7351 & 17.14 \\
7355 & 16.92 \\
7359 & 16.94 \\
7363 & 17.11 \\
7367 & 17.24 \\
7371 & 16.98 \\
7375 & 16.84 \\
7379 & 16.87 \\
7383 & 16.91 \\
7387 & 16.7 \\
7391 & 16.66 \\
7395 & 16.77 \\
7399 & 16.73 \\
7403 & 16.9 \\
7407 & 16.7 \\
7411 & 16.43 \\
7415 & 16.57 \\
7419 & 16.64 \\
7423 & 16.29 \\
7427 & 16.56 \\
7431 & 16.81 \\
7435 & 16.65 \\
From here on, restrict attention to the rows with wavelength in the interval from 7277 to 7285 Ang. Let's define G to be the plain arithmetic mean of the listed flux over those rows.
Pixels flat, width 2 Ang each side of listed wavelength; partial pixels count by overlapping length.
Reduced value 17.3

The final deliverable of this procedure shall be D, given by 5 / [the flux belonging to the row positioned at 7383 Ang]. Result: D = 0.296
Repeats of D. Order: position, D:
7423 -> 0.307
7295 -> 0.289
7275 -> 0.291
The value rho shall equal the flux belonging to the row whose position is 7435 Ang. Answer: 16.65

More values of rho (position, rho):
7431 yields 16.81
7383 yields 16.91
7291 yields 17.16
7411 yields 16.43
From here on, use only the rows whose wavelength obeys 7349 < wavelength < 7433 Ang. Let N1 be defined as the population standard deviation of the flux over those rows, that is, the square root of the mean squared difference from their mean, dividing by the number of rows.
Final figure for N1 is 0.23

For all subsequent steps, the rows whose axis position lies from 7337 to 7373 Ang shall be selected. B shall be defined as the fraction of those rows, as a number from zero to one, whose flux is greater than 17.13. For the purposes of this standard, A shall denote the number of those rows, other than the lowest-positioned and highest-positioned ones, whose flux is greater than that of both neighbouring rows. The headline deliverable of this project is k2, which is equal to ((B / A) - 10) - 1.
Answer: -10.9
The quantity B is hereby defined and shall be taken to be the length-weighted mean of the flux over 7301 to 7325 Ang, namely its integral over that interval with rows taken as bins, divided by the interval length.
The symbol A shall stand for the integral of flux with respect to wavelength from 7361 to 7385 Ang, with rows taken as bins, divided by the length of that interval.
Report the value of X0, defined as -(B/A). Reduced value -1.01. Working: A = 17.0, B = 17.2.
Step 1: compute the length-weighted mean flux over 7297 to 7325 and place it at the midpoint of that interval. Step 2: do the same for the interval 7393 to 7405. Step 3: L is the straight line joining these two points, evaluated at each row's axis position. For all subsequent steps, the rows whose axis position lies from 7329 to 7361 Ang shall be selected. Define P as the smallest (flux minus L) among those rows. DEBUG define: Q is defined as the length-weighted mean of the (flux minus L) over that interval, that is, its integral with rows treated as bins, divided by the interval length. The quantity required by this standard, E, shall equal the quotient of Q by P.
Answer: 0.0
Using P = -0.16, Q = 0.00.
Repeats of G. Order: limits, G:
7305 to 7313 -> 17.0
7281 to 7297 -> 17.2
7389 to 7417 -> 16.7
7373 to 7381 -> 16.9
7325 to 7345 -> 17.0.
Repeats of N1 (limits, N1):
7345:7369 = 0.11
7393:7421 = 0.14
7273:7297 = 0.07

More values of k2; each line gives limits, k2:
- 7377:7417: -11.0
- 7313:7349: -10.8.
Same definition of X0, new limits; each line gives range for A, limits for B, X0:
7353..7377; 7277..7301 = -1.01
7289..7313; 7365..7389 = -0.99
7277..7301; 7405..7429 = -0.96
